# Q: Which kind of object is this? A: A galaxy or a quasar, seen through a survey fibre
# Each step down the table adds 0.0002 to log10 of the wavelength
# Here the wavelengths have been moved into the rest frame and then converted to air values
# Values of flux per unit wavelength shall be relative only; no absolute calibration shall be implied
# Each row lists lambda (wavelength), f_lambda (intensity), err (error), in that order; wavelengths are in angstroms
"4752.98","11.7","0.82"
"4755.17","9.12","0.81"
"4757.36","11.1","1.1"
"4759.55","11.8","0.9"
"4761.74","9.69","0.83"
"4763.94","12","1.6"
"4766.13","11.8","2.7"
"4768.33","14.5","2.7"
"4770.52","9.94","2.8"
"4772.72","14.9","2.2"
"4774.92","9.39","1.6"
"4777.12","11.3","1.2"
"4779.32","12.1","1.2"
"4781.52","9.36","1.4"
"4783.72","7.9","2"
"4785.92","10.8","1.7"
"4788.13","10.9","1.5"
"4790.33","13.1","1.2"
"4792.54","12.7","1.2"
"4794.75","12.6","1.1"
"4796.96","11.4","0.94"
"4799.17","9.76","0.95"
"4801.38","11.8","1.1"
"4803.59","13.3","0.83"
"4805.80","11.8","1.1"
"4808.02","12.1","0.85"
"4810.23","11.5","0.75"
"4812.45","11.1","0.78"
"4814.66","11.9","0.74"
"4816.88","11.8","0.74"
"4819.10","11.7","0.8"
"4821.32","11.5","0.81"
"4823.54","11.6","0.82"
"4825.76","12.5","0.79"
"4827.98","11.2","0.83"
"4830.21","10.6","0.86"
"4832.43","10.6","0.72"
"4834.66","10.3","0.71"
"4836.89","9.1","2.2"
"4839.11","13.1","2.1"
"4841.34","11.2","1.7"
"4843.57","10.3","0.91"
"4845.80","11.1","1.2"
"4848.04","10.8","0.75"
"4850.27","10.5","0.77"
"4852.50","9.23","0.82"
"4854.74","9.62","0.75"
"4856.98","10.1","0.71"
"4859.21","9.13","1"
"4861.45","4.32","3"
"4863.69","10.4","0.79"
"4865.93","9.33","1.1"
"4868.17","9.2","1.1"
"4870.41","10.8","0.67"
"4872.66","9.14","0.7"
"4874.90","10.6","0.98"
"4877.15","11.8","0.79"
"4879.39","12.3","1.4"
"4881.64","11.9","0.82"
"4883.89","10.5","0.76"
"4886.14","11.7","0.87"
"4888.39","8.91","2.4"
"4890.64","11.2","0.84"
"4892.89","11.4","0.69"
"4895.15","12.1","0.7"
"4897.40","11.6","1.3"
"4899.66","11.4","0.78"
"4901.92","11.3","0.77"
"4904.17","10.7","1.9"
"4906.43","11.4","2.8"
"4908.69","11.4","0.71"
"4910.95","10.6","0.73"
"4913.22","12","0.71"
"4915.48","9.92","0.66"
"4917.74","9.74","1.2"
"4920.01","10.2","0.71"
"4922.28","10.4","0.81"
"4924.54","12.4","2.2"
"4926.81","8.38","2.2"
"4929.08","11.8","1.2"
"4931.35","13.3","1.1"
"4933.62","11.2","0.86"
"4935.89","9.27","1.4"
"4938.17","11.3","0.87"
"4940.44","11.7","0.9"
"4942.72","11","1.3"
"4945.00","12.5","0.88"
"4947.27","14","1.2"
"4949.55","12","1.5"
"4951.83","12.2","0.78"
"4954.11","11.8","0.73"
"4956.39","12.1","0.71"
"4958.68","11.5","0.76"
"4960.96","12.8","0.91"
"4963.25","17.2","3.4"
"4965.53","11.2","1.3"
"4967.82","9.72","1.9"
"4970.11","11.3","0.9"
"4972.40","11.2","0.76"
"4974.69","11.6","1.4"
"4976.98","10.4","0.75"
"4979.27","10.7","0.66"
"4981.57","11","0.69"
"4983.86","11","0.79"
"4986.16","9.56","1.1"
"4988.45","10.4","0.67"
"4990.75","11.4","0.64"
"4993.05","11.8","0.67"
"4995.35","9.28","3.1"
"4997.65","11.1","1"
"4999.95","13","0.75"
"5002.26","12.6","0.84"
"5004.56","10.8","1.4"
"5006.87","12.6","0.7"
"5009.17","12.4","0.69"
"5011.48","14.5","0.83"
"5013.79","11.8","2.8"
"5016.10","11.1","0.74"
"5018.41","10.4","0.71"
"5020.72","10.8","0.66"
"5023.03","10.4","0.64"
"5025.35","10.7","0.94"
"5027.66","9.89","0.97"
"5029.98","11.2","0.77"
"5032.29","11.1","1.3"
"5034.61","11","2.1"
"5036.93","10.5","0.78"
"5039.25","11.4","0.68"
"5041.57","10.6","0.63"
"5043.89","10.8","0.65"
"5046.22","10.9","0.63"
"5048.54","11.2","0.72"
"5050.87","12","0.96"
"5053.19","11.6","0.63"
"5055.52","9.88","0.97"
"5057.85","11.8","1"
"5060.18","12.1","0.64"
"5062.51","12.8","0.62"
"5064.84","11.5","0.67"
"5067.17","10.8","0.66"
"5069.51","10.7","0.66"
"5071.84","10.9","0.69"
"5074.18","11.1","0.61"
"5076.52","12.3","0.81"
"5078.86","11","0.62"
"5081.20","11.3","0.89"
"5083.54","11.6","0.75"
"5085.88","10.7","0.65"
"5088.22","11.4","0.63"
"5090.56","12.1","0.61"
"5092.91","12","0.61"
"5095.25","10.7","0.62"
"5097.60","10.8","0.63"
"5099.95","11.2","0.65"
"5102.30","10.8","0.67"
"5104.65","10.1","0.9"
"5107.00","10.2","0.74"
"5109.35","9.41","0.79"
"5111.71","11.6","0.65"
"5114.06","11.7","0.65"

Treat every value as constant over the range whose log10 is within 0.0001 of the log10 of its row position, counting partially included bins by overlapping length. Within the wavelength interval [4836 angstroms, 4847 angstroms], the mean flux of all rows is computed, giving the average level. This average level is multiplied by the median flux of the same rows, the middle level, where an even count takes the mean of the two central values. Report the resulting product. 122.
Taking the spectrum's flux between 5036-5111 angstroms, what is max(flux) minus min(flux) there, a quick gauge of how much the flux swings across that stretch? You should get 3.4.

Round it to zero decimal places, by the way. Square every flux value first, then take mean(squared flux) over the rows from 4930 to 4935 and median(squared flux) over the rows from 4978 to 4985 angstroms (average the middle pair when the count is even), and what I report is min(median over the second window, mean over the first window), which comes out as 121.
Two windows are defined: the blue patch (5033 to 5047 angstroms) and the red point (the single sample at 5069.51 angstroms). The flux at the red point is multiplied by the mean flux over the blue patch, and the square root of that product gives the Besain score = 10.78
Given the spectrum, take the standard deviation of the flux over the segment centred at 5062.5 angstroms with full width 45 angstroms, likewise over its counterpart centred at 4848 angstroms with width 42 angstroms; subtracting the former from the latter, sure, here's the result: 1.0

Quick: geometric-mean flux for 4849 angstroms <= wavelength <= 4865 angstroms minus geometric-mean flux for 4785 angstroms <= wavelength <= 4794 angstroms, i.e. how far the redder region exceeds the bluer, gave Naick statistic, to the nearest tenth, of -3.1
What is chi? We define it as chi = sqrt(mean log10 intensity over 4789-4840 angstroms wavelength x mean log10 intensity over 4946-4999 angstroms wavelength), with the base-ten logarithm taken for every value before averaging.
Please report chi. 1.06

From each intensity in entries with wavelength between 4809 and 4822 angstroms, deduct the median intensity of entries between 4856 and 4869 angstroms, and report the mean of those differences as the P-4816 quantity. 2.3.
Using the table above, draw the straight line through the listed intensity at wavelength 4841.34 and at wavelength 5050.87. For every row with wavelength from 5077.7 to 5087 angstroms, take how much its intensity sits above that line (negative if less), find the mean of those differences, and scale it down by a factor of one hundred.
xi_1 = -0.0097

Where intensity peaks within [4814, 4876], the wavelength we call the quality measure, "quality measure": 4839.11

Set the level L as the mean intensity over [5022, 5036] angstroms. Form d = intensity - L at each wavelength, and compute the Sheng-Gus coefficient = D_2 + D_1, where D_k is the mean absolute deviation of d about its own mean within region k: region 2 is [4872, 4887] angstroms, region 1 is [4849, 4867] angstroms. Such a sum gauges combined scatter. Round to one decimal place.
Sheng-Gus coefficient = 2.1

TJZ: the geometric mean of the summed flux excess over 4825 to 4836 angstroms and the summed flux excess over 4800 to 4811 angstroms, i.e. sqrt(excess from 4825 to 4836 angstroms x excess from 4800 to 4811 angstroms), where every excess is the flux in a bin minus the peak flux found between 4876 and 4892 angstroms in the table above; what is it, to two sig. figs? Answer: 2.5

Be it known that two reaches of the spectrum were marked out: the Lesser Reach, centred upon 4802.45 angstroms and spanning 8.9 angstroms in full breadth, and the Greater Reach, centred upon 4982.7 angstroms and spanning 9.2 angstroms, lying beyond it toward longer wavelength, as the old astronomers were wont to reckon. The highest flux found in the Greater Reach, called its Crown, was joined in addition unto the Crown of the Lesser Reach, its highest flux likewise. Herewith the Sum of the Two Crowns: 24.3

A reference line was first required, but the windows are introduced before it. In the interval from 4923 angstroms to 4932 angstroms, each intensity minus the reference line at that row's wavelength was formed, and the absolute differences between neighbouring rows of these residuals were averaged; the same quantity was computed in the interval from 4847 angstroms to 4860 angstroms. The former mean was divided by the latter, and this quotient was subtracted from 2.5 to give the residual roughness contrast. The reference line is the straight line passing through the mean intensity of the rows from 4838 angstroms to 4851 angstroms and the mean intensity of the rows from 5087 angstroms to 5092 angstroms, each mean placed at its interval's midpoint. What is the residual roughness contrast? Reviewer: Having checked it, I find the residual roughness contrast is -1.9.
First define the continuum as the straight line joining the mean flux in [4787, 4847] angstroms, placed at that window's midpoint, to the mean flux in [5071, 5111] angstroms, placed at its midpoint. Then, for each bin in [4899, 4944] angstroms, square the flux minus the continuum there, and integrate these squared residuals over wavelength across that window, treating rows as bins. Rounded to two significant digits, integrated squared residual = 60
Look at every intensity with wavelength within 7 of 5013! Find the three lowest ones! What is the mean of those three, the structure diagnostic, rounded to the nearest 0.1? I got 11.1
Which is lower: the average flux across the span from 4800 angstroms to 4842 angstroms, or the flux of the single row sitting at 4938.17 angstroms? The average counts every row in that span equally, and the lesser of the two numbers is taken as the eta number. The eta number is 11.3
